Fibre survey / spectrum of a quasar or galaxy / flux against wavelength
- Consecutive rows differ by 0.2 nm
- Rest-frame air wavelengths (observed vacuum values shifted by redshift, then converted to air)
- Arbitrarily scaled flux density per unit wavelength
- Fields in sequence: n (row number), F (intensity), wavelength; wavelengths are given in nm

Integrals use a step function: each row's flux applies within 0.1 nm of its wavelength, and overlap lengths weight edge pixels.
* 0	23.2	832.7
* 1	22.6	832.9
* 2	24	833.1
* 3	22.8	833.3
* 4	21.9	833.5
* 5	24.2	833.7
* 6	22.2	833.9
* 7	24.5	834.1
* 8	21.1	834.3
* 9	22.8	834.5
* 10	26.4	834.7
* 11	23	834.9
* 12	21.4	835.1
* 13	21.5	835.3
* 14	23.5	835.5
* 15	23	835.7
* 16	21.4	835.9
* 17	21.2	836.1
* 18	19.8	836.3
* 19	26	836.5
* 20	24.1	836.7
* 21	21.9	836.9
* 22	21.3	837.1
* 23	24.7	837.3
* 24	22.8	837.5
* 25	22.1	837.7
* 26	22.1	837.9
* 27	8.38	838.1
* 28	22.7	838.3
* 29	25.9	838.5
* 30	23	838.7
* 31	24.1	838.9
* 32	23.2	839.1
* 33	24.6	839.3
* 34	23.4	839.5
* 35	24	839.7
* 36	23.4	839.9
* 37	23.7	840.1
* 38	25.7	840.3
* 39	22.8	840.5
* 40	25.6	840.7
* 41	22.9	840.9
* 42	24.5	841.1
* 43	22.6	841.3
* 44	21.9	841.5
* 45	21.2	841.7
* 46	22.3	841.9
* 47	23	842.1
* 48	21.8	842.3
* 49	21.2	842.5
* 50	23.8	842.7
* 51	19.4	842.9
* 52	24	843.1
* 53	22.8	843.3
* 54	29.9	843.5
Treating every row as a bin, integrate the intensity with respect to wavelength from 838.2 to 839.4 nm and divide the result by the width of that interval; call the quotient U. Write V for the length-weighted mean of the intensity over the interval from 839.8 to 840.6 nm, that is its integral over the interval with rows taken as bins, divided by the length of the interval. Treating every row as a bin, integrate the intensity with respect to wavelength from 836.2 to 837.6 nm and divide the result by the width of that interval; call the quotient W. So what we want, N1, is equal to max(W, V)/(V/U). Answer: 23.9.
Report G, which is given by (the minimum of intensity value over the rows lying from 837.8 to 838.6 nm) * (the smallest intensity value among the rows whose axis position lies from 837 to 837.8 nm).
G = 178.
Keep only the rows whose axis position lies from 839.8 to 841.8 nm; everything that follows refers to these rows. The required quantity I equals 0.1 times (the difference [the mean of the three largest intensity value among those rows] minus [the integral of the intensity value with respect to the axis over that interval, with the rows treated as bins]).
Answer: -2.16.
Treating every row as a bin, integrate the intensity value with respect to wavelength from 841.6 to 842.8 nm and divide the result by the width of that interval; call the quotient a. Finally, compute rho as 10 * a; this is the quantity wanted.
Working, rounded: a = 22.2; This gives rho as 222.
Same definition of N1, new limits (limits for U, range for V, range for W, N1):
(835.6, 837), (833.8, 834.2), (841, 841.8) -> 22.5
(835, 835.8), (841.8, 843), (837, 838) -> 23.0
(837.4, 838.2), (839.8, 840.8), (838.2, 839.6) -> 18.8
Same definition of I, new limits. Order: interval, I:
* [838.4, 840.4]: -2.28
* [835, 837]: -2.02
